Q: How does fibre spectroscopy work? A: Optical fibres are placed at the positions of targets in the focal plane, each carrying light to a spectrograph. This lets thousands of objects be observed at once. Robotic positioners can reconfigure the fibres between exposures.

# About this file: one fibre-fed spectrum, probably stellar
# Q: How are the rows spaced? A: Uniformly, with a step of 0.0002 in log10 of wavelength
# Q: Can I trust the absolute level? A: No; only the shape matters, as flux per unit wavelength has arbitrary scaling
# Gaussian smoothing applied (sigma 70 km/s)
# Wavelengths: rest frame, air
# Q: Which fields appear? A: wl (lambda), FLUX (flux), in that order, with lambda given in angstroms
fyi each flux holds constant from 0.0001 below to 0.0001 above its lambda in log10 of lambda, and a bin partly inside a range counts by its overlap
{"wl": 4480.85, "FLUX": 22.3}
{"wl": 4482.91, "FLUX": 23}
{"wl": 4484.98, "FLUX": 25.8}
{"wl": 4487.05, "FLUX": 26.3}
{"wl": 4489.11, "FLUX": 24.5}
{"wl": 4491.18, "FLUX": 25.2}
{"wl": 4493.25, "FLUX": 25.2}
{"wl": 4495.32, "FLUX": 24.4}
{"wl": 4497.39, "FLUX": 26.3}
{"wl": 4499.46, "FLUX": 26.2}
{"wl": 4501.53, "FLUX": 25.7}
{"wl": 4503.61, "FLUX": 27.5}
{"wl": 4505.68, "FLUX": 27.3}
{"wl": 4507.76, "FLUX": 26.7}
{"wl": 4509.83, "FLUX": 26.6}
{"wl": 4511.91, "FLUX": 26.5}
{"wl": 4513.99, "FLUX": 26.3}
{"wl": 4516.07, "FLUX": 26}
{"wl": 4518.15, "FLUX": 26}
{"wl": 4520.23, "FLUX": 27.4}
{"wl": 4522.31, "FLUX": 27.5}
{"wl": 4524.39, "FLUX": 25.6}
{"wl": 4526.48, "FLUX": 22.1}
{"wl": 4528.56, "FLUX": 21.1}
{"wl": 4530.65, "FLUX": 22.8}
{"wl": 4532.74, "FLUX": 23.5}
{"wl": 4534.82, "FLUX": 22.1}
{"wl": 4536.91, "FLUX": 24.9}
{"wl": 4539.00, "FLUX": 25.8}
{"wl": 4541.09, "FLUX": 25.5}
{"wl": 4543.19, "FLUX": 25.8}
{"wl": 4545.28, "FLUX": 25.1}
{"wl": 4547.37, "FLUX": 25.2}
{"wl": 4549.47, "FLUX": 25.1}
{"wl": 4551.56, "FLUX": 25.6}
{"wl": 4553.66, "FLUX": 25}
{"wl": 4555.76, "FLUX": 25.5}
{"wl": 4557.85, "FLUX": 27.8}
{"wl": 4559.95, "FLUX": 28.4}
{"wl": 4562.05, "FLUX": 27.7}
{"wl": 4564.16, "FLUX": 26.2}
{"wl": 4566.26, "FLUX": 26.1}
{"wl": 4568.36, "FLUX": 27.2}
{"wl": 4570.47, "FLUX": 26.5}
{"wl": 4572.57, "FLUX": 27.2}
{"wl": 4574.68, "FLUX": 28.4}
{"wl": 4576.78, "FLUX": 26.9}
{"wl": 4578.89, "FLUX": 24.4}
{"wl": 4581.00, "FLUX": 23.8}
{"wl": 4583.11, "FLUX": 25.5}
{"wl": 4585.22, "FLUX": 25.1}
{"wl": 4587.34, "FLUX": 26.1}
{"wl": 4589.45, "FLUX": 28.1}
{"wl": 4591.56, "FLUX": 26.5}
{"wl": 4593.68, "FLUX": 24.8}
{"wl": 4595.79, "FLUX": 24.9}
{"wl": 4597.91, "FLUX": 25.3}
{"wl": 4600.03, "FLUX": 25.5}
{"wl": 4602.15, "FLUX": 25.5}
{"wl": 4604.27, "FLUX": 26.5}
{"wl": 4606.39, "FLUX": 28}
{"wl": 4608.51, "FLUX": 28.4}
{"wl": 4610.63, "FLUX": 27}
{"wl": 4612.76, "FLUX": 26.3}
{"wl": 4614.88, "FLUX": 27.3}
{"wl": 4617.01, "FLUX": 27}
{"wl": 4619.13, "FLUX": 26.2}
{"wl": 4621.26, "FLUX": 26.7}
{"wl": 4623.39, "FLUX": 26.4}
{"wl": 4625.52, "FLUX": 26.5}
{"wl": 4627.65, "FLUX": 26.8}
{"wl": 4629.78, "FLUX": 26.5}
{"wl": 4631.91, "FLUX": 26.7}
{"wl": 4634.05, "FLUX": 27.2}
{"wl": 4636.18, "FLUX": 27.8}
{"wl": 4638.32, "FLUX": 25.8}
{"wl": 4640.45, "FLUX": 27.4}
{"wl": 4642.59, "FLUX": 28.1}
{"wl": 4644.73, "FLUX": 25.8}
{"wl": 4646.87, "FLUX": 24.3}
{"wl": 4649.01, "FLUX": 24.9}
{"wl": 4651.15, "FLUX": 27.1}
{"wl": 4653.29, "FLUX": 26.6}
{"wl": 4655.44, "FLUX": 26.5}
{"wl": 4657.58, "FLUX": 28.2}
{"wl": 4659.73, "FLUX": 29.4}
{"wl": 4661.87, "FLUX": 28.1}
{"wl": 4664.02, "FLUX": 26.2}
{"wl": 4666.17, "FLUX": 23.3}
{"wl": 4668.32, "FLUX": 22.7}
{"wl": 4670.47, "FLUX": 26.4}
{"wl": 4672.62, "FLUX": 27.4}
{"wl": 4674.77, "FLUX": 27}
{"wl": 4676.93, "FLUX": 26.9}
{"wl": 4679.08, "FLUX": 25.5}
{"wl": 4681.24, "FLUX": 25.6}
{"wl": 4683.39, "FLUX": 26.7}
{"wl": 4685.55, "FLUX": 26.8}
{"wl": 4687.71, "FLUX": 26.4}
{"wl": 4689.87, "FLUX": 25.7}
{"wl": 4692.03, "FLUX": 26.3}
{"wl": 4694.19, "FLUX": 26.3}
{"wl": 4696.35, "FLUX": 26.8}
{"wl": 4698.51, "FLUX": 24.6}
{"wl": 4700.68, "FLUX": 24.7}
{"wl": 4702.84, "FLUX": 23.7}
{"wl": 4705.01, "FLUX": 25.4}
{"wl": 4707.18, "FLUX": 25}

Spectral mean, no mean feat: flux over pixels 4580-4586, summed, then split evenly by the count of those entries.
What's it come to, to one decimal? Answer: 24.8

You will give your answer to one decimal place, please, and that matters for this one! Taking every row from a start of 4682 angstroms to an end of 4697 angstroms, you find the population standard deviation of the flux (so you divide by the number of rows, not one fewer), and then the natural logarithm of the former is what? -1.0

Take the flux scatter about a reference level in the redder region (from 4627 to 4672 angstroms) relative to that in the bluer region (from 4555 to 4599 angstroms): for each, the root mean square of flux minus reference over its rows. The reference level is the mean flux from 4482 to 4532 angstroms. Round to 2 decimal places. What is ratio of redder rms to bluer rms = 1.21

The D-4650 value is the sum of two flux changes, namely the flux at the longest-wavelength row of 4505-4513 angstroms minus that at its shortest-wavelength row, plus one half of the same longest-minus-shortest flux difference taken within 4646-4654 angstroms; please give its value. 0.35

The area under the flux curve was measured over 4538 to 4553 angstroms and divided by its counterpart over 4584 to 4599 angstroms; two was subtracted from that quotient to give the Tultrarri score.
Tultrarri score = -1.02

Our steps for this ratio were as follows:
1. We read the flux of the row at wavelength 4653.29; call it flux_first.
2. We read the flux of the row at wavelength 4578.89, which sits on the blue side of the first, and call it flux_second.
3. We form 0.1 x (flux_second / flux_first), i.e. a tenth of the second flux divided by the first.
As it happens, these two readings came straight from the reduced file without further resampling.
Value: 0.092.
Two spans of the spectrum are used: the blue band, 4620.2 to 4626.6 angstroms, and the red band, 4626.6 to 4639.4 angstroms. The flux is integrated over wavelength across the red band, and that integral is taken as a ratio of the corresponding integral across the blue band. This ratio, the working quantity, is 2.0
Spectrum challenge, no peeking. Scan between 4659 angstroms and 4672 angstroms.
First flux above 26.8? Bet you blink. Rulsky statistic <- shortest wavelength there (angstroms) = 4659.73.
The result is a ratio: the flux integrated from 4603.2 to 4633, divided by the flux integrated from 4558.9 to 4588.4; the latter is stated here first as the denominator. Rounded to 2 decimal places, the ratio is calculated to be 1.03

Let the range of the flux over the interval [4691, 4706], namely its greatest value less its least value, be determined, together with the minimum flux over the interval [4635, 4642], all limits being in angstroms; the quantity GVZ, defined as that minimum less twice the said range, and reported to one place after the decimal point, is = 19.6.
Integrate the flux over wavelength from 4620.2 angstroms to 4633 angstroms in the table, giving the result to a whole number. 340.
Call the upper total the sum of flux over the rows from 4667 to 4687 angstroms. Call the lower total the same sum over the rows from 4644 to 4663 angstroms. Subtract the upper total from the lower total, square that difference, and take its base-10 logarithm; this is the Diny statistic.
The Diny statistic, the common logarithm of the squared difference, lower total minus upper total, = 1.5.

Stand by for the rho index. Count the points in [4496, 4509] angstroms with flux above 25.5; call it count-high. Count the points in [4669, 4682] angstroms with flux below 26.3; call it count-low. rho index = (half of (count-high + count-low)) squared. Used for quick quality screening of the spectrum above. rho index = 16.0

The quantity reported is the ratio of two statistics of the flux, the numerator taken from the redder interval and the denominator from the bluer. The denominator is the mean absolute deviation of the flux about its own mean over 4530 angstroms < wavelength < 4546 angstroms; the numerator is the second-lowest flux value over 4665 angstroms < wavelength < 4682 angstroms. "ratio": 19.0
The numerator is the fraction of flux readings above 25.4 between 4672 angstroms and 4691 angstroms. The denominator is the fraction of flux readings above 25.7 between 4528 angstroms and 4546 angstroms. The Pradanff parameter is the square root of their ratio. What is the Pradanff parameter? 2.12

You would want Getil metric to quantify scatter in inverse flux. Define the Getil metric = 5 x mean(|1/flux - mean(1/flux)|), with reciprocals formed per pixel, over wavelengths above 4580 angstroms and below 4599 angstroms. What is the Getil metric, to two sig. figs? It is 0.0066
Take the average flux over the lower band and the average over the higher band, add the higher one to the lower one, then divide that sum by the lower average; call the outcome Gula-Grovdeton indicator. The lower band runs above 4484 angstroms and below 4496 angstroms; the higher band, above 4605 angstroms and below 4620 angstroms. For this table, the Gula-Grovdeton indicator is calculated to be 2.08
